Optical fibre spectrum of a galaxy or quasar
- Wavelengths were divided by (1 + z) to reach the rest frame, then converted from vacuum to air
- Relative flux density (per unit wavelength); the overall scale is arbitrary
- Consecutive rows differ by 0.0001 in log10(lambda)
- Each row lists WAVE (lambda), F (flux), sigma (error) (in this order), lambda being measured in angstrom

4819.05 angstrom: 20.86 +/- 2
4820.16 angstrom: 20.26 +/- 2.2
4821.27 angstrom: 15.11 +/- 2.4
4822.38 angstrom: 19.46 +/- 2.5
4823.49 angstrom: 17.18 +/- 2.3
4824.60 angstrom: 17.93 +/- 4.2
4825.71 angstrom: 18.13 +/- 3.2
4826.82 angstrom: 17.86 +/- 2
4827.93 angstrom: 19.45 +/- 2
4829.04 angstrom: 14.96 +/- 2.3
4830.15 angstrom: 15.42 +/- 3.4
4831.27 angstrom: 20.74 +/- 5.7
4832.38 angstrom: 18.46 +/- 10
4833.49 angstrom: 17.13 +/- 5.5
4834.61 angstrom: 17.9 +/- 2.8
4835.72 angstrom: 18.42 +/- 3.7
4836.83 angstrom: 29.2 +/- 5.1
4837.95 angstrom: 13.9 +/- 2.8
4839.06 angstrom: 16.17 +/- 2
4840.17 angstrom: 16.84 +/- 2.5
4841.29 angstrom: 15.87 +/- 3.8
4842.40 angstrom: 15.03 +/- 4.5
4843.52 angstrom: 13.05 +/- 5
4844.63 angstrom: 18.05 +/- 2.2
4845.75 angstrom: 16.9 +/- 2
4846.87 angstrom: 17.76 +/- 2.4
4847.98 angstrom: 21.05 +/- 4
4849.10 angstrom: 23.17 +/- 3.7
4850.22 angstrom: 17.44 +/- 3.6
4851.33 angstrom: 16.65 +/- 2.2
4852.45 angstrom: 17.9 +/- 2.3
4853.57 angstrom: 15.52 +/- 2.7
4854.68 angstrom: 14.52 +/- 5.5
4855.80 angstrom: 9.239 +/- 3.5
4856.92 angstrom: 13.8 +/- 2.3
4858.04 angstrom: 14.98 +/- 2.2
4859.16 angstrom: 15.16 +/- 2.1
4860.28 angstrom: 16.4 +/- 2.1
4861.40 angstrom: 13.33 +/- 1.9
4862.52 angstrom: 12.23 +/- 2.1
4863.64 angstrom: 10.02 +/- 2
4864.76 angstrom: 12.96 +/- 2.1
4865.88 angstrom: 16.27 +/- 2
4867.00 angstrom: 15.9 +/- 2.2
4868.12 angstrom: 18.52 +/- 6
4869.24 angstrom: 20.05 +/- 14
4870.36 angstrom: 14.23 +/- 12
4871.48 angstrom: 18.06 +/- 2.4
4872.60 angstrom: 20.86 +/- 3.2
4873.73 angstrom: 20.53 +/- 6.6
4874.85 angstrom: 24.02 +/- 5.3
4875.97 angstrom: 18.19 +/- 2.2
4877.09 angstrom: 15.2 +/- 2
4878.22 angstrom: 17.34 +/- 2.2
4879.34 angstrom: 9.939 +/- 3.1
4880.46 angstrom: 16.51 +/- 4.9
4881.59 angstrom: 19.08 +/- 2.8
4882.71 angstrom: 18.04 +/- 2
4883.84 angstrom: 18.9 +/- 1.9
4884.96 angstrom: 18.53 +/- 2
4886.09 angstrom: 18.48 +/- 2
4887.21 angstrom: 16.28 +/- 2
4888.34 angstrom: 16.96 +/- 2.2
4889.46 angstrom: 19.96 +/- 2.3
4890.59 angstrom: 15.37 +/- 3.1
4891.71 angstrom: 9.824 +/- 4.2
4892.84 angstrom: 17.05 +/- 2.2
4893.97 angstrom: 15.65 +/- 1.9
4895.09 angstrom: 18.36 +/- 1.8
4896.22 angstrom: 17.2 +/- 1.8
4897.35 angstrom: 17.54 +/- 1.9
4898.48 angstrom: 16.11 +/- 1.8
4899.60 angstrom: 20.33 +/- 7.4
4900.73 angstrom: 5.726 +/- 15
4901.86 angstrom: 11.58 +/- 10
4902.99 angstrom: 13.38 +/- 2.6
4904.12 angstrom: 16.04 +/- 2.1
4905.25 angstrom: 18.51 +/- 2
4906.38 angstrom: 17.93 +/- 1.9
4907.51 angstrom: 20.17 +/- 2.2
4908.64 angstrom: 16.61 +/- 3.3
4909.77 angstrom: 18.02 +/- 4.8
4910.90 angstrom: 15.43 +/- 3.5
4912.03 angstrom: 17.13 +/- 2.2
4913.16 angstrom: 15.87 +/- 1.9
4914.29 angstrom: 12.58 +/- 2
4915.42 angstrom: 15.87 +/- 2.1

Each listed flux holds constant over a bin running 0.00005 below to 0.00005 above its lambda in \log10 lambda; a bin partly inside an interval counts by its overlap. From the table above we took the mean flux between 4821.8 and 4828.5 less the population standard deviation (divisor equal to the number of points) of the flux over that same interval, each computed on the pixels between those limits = 17.5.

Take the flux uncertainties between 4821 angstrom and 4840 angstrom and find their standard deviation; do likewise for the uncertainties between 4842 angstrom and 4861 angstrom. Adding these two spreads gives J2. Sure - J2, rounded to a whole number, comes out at 3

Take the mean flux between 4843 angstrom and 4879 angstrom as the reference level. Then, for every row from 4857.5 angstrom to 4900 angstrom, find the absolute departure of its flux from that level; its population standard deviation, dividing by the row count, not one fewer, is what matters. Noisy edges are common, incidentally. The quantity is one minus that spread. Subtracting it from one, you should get -1.0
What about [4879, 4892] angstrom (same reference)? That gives -1.1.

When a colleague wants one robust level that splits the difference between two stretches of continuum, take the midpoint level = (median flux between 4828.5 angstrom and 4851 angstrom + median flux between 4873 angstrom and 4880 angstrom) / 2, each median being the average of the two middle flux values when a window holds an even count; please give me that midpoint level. 17.5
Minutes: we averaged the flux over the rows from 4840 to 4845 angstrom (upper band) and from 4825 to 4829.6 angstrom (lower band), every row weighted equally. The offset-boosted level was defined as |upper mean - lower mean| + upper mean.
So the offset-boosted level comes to 17.6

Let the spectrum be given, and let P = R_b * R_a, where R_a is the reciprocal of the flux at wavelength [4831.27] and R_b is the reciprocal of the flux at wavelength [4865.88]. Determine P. 0.0030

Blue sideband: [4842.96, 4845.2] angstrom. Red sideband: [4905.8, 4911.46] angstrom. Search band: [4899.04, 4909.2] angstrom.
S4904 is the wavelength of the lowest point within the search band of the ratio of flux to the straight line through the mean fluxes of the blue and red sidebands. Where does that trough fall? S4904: 4900.73 angstrom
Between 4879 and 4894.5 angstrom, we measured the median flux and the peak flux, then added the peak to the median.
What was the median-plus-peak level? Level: 37.0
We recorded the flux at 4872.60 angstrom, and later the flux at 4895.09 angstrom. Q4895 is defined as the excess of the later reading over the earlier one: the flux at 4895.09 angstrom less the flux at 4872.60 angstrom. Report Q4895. -2.5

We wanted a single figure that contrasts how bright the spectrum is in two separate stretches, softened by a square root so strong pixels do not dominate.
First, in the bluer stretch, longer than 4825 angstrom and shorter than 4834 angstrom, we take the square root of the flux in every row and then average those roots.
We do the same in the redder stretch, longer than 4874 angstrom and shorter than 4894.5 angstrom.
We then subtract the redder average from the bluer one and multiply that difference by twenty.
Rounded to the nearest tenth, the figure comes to 2.2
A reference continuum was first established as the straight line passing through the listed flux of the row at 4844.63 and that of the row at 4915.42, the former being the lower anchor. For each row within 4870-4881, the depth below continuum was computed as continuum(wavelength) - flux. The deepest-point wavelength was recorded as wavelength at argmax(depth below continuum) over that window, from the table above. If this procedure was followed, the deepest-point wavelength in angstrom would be 4879.34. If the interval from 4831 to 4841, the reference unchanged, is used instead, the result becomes 4837.95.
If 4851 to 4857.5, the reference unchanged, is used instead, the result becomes 4855.80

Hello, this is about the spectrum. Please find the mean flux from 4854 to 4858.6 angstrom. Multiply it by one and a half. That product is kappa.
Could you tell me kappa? 20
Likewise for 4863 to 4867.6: 21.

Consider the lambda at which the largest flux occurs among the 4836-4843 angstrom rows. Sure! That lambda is 4836.83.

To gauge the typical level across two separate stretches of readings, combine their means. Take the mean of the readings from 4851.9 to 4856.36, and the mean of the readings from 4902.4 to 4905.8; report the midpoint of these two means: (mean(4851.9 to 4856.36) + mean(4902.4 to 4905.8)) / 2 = 15.1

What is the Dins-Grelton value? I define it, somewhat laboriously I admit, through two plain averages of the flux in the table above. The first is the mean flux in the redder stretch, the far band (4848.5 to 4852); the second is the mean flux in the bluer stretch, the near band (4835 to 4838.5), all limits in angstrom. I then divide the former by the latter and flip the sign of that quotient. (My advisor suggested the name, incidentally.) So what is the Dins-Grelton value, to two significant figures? -0.93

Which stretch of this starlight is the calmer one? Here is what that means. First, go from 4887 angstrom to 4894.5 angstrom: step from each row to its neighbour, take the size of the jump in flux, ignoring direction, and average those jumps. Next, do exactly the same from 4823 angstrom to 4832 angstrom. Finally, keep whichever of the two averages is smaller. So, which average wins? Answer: 1.9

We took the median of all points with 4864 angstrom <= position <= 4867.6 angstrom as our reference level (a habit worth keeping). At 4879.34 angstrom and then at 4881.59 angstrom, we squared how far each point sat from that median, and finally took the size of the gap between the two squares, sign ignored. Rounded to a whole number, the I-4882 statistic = 25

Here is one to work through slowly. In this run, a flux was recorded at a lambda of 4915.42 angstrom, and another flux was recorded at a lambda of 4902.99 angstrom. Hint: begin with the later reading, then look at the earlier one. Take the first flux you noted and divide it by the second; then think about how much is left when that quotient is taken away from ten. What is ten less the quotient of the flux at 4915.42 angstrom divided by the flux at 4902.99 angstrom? 8.81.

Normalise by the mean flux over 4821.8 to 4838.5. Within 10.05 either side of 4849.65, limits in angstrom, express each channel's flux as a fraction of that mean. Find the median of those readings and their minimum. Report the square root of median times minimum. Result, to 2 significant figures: 0.67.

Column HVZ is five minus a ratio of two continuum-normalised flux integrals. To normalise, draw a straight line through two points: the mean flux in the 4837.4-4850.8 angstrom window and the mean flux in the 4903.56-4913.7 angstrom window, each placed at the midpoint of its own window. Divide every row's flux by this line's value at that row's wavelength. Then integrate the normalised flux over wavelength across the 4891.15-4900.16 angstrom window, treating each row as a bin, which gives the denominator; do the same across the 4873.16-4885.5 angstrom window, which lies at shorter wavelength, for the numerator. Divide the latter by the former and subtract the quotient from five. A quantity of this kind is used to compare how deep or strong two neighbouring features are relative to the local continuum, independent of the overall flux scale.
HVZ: 3.5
